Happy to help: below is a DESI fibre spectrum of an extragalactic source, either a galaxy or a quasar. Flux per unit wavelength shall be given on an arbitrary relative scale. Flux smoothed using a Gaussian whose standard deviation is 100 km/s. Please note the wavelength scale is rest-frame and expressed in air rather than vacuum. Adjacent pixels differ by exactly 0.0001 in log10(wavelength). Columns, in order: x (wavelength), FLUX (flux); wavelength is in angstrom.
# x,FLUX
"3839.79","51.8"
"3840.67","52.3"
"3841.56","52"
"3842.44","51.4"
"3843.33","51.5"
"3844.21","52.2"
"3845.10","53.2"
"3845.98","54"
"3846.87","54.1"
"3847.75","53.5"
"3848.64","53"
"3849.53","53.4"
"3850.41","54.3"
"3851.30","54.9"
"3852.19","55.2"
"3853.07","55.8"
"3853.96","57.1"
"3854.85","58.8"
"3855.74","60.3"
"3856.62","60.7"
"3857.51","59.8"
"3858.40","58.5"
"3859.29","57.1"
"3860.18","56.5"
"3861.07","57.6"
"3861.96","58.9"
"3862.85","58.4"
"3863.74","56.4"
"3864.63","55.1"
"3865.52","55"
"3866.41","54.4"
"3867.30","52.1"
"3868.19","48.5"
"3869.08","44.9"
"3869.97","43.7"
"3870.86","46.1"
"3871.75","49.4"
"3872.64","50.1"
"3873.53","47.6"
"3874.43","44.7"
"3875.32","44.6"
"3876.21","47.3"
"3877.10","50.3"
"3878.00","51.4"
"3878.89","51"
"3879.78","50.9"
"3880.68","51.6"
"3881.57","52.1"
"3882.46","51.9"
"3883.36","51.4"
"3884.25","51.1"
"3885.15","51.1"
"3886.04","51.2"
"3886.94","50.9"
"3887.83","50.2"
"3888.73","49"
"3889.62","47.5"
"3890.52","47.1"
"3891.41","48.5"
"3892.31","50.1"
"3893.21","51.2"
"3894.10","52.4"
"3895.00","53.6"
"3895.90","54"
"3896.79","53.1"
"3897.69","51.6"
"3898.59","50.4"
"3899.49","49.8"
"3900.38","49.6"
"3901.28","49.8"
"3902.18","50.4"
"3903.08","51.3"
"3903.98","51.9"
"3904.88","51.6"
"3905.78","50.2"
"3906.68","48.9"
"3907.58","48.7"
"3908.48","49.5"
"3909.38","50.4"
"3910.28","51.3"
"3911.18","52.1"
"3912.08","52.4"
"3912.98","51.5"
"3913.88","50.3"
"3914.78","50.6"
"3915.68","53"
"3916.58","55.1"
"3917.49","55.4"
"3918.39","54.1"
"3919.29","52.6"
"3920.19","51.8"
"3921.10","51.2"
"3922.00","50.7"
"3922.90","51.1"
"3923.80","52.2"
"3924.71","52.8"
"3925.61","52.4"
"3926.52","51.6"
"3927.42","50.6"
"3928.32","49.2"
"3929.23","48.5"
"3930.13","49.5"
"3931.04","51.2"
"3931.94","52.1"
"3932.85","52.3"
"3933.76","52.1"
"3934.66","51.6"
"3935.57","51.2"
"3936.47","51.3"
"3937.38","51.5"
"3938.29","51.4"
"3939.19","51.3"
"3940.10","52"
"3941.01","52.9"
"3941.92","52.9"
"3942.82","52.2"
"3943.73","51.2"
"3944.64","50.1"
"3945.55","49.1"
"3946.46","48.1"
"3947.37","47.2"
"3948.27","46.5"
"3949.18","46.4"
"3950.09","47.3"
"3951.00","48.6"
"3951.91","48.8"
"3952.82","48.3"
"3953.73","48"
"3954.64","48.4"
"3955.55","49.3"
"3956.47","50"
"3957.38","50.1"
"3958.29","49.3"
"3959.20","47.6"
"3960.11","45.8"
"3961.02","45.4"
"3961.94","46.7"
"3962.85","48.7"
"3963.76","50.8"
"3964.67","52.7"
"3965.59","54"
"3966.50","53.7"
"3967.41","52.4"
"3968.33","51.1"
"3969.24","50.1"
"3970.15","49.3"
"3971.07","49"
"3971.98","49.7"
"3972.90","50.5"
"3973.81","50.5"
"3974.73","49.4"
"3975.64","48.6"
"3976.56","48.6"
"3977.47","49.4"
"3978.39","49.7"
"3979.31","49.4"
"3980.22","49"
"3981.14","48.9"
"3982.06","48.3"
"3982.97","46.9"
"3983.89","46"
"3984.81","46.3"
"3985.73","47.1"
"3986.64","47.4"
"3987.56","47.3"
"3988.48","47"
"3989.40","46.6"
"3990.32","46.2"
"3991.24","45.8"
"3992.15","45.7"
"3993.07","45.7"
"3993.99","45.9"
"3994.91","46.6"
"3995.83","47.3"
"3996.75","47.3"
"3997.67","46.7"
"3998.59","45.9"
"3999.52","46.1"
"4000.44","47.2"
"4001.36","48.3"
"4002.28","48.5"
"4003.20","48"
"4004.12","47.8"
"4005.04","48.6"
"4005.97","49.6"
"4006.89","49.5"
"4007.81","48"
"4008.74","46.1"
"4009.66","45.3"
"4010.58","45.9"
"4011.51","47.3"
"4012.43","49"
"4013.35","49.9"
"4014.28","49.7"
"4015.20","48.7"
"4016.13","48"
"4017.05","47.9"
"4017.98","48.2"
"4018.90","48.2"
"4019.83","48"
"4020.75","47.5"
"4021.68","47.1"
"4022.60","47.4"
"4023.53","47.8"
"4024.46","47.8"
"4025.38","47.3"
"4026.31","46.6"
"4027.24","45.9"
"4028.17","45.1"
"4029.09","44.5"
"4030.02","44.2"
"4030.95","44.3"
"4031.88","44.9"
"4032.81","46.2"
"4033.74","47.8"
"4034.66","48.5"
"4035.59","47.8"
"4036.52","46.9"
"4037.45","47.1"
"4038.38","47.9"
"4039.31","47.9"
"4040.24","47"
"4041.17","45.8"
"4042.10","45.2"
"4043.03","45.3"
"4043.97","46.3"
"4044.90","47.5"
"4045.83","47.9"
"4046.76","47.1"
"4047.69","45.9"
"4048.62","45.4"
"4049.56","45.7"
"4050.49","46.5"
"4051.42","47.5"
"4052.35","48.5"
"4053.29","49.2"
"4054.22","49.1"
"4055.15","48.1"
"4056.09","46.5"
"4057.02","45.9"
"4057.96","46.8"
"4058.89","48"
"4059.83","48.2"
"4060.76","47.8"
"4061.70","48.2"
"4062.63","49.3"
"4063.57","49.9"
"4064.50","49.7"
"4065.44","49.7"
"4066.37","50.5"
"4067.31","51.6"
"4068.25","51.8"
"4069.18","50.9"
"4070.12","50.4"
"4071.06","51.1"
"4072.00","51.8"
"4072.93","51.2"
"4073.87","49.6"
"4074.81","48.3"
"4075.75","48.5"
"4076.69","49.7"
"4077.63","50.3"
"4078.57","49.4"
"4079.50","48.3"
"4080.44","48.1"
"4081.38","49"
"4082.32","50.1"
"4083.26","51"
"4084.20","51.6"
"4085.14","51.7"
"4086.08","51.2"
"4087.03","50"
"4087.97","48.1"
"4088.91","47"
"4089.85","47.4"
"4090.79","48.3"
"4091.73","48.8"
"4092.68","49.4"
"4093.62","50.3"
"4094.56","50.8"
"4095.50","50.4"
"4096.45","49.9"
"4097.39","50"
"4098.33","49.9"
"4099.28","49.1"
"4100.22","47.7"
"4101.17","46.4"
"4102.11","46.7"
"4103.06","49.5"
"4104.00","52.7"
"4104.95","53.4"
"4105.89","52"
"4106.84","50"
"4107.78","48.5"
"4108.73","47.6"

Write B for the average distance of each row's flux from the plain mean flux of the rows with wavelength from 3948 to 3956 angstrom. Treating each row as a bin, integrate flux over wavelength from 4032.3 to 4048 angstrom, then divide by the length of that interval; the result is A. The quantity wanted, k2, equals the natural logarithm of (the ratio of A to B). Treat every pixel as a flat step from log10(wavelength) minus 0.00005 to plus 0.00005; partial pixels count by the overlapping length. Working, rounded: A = 47.0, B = 0.8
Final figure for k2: 4.1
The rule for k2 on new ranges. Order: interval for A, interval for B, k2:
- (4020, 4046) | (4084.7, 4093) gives 3.6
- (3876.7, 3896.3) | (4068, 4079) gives 4.0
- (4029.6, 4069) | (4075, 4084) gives 4.1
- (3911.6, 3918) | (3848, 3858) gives 3.1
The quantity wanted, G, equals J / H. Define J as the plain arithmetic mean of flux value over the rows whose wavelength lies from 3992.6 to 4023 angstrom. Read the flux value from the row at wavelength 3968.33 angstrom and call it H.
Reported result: 0.93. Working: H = 51.1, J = 47.6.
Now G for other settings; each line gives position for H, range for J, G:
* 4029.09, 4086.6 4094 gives 1.09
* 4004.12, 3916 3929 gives 1.09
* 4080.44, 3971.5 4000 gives 0.99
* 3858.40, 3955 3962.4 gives 0.82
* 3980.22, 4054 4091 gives 1.01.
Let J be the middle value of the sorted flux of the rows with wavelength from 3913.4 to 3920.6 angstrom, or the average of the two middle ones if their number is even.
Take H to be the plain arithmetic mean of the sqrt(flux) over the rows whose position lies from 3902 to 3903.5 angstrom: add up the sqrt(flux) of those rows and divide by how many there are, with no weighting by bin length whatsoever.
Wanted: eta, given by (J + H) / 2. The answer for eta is 30.0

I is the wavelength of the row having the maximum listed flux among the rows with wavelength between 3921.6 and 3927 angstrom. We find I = 3924.71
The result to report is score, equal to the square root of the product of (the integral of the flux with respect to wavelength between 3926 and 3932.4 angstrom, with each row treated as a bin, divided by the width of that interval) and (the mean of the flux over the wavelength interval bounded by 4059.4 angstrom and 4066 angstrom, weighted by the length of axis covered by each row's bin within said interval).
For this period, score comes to 49.7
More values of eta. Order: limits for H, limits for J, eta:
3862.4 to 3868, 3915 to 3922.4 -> 30.1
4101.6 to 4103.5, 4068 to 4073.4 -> 29.0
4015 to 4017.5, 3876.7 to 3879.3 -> 29.0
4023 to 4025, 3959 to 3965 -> 27.3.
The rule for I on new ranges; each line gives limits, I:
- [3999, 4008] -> 4005.97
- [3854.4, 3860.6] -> 3856.62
